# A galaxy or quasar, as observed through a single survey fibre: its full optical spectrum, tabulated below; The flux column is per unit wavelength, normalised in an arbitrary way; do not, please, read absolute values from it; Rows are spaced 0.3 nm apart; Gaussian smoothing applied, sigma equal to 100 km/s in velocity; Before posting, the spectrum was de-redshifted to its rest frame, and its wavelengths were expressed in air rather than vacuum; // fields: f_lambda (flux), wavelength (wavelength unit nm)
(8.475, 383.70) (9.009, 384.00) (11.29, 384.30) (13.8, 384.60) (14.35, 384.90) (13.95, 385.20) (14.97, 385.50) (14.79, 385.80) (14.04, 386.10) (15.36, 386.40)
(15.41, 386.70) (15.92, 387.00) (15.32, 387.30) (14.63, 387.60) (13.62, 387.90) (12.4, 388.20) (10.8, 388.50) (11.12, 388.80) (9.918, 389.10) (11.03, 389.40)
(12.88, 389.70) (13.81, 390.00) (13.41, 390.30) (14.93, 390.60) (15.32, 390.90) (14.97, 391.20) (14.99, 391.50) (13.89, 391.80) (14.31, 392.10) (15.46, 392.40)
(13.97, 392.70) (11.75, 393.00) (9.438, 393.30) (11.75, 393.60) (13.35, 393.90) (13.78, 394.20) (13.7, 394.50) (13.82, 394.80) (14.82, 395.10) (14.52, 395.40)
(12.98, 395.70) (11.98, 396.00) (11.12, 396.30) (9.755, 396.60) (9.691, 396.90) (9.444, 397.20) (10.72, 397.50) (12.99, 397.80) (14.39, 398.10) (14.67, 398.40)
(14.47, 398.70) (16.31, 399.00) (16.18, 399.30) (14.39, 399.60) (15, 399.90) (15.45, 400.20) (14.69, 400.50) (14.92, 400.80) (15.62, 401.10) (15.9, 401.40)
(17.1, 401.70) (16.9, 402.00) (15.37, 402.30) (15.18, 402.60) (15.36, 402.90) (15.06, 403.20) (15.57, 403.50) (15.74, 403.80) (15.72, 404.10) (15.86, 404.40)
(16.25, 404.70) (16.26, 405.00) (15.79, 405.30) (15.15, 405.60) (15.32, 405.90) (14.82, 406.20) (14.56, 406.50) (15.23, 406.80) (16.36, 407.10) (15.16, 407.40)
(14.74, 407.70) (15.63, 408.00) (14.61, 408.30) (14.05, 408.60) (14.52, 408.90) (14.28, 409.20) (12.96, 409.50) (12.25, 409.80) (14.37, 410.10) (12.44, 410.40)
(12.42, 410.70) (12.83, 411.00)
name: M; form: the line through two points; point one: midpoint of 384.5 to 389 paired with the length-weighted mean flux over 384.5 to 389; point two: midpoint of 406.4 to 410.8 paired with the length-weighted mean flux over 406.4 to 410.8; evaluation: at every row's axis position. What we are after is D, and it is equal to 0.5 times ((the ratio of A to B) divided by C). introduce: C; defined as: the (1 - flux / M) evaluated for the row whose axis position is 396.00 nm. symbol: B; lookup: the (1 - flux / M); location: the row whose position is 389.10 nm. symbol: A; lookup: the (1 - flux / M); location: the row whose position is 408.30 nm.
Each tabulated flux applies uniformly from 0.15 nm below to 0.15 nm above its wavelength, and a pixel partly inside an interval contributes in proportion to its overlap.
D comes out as -0.3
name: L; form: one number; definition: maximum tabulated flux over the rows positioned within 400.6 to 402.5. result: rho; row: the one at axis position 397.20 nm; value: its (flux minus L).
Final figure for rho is -7.7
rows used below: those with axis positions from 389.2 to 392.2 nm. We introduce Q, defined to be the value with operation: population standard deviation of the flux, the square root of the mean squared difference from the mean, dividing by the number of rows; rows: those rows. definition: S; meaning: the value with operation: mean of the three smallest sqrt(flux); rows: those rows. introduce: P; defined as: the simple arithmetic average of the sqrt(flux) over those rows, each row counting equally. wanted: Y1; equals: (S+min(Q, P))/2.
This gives 2.38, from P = 3.73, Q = 1.23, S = 3.5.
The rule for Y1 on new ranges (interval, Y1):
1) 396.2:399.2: 2.74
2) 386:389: 2.57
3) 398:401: 2.23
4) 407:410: 2.38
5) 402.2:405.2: 2.14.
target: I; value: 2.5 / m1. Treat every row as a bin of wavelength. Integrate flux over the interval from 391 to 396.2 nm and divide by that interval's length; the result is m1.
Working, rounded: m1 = 13.5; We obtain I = 0.185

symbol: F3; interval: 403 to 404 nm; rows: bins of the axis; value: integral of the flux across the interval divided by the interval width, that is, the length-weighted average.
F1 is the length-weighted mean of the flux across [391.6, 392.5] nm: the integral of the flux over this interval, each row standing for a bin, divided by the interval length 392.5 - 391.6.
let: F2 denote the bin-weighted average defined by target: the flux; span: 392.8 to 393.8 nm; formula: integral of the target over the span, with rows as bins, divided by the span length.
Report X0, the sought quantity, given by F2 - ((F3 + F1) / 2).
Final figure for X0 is -3.7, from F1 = 14.5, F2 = 11.2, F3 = 15.5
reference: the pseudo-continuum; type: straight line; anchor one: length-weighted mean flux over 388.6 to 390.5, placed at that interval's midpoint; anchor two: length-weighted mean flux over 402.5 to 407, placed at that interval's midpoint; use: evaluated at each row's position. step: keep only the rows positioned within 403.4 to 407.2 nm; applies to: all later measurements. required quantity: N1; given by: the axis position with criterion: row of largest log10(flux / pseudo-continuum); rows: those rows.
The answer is 404.70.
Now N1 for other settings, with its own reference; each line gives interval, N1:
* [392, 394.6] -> 392.40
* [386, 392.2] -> 387.00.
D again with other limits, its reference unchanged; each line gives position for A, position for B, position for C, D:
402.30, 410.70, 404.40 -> 2.8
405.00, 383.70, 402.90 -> 2.2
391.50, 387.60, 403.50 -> -7.7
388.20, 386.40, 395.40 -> 19.3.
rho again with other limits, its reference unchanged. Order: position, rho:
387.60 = -2.5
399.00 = -0.8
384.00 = -8.1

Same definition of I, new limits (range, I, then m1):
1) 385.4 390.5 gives 0.185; 13.5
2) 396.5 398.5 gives 0.215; 11.6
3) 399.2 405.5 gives 0.160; 15.6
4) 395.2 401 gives 0.187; 13.4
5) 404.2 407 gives 0.161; 15.5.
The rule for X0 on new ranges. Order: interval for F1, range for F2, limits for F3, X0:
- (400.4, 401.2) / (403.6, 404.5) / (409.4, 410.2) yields 1.7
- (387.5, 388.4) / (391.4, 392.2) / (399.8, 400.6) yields 0.2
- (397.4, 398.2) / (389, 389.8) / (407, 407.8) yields -2.8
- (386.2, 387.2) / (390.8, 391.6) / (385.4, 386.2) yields 0.0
